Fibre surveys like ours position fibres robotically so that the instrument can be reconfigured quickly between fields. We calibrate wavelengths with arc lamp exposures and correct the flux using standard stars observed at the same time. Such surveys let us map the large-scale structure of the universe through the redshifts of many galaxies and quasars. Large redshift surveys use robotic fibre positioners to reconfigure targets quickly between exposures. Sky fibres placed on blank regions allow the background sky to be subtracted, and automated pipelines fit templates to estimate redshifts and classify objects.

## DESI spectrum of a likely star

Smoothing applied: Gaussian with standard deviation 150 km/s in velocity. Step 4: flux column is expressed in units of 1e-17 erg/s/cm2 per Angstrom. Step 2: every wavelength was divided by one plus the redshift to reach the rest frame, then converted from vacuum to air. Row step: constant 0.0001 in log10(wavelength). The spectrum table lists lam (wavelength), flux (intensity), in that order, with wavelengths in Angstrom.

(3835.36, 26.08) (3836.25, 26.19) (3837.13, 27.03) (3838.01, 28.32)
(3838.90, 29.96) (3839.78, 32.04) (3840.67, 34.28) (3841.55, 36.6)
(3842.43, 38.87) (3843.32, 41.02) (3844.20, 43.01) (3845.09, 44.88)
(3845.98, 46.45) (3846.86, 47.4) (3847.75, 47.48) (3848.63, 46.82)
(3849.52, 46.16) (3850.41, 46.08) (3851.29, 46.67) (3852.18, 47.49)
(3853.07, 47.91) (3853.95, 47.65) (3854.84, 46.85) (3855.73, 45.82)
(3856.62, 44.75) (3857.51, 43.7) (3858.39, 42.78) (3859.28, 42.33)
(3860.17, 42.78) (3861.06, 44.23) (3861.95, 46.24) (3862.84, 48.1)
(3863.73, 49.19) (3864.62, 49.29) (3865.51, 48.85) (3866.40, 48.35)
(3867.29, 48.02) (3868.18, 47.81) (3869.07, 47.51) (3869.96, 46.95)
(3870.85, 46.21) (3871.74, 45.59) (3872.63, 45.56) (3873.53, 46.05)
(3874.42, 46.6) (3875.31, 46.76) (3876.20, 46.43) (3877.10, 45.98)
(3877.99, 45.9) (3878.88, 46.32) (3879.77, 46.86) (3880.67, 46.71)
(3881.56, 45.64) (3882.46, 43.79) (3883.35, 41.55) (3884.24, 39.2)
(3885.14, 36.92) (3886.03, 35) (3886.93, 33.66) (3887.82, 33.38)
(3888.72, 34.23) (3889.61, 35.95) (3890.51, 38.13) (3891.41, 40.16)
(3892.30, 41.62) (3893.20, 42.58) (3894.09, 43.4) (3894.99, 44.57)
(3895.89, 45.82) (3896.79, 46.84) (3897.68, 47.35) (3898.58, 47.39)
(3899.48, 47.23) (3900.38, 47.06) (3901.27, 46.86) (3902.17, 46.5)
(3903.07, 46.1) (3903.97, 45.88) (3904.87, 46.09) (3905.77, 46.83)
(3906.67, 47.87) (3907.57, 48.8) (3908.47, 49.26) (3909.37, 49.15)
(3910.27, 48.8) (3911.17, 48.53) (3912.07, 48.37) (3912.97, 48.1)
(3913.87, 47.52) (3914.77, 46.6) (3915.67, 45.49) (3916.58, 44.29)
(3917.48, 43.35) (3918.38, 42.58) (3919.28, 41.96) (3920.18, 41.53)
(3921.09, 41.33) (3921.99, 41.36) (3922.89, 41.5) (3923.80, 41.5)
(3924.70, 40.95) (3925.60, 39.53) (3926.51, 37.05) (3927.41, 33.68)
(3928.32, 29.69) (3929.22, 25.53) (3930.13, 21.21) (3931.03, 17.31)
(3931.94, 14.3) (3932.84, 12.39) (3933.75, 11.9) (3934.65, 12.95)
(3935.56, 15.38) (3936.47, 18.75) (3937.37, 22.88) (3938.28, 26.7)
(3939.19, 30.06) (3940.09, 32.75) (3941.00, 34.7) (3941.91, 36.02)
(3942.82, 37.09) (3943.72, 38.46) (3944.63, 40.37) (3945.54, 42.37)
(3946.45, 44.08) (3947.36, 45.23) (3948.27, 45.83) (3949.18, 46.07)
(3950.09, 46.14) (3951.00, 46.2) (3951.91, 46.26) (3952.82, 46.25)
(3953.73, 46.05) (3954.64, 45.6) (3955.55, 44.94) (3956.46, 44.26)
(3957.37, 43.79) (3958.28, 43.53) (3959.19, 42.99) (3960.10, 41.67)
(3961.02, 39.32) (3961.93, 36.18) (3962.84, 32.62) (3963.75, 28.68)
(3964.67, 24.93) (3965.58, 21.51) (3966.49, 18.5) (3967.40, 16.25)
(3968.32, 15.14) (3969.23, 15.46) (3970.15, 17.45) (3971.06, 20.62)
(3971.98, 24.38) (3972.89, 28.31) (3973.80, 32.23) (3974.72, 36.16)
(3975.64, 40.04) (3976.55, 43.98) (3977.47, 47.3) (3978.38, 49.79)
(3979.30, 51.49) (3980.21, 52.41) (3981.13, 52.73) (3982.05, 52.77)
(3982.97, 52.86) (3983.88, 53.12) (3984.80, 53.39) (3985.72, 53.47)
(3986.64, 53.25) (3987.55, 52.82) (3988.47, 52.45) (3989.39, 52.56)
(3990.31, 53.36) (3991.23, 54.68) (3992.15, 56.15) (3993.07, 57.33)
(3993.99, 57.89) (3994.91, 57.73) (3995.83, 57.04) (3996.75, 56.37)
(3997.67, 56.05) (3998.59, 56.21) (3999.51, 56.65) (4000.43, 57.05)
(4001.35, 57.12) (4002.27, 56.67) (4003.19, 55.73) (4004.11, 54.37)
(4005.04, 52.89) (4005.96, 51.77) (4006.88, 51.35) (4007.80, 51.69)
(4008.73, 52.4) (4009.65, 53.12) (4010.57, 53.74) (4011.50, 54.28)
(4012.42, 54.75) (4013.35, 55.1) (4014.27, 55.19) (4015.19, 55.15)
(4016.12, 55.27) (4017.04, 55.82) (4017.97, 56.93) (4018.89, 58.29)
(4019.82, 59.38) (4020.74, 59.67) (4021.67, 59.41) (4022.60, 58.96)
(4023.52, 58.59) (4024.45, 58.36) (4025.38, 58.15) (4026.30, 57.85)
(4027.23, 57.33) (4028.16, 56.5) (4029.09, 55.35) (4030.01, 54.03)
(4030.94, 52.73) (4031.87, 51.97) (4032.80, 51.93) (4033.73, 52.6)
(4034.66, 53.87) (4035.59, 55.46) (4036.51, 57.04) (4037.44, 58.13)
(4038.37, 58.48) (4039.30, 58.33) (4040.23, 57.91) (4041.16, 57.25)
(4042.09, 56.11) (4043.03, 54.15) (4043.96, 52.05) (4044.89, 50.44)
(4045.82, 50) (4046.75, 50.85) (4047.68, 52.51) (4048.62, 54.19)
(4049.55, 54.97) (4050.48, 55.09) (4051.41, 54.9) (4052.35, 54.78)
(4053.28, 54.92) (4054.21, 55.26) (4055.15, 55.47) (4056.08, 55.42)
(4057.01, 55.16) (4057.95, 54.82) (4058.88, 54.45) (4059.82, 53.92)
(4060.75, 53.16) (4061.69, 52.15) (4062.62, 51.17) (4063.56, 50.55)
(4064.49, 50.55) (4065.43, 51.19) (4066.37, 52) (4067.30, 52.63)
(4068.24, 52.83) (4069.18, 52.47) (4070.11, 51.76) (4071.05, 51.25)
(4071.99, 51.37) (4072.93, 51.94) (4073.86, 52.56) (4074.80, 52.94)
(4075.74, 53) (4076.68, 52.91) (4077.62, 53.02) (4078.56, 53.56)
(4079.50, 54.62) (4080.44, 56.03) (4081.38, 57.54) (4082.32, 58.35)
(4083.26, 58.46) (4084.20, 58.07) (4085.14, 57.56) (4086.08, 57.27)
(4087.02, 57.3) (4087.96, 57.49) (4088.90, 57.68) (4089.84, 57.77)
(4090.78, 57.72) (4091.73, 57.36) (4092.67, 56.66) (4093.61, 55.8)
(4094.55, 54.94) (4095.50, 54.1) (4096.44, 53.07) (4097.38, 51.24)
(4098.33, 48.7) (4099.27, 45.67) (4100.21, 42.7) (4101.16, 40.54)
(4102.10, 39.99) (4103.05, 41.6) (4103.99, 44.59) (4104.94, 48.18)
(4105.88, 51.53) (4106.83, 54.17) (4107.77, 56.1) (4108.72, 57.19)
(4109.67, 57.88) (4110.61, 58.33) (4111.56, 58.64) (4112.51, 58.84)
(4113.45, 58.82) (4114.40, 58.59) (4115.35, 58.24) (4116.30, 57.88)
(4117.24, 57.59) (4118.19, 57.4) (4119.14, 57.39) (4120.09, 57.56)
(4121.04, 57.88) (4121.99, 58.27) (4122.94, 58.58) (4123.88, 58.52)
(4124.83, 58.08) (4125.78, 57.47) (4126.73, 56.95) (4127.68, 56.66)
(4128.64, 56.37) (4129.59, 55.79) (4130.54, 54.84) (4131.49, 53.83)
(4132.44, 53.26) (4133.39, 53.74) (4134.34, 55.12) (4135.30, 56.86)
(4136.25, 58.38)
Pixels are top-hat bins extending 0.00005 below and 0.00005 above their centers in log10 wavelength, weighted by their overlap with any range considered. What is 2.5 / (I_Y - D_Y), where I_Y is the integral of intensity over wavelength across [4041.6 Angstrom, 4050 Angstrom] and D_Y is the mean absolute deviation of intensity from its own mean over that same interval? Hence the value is 0.0057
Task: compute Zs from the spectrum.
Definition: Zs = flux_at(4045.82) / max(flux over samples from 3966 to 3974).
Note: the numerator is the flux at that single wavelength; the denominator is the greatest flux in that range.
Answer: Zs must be 1.55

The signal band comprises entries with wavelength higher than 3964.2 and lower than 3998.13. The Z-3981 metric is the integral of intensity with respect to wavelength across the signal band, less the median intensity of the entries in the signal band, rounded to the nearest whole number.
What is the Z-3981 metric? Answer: 1408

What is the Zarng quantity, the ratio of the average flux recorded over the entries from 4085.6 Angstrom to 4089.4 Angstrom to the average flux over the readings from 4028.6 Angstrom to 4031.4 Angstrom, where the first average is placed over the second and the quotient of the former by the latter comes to 1.06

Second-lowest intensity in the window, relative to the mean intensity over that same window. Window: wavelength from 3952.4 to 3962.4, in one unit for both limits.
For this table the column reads 0.91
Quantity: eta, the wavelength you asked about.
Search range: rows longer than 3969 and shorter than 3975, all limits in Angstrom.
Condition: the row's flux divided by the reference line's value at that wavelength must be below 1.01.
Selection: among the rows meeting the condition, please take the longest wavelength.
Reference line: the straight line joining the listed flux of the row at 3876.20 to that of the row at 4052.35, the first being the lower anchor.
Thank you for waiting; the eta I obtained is 3974.72 Angstrom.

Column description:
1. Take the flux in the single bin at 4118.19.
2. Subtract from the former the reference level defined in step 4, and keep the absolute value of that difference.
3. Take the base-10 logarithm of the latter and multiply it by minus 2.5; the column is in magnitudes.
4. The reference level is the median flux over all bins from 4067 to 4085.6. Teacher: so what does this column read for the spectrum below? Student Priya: -1.62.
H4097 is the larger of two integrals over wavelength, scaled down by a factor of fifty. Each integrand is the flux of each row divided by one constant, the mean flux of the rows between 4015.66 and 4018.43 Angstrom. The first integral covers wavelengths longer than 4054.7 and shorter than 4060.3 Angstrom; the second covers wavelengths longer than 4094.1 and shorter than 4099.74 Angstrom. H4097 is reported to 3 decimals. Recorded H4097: 0.110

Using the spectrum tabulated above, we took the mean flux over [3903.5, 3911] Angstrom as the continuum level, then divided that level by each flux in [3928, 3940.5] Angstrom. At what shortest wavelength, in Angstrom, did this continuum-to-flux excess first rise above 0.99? 3928.32 Angstrom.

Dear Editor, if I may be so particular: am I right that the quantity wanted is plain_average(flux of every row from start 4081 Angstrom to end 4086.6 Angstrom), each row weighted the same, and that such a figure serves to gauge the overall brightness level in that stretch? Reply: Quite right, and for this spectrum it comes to 57.9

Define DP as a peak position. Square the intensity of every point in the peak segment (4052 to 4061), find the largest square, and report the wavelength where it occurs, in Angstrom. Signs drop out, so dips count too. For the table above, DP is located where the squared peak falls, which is 4055.15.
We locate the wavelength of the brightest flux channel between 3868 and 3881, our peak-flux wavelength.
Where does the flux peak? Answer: 3868.18 Angstrom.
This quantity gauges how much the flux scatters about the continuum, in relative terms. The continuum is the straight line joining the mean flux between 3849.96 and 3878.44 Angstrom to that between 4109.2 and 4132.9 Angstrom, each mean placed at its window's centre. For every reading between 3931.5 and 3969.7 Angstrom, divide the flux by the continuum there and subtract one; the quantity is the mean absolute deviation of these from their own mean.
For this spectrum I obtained 0.21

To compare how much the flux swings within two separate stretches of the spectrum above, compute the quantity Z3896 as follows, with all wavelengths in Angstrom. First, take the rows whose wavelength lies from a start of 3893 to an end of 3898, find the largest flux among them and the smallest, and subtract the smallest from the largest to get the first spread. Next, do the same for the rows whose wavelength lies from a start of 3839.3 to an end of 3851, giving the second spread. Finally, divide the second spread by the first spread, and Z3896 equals 3.2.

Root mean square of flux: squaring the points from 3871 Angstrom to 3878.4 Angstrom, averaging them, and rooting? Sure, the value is 46.1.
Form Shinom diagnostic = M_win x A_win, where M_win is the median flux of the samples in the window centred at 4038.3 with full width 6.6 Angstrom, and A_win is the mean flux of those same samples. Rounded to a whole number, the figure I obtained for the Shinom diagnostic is 3331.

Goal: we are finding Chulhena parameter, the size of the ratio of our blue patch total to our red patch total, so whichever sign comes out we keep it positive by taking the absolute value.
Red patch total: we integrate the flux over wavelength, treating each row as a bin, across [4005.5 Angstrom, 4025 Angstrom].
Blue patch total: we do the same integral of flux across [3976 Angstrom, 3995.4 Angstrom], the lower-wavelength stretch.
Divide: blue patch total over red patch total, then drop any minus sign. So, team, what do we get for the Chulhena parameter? 0.94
